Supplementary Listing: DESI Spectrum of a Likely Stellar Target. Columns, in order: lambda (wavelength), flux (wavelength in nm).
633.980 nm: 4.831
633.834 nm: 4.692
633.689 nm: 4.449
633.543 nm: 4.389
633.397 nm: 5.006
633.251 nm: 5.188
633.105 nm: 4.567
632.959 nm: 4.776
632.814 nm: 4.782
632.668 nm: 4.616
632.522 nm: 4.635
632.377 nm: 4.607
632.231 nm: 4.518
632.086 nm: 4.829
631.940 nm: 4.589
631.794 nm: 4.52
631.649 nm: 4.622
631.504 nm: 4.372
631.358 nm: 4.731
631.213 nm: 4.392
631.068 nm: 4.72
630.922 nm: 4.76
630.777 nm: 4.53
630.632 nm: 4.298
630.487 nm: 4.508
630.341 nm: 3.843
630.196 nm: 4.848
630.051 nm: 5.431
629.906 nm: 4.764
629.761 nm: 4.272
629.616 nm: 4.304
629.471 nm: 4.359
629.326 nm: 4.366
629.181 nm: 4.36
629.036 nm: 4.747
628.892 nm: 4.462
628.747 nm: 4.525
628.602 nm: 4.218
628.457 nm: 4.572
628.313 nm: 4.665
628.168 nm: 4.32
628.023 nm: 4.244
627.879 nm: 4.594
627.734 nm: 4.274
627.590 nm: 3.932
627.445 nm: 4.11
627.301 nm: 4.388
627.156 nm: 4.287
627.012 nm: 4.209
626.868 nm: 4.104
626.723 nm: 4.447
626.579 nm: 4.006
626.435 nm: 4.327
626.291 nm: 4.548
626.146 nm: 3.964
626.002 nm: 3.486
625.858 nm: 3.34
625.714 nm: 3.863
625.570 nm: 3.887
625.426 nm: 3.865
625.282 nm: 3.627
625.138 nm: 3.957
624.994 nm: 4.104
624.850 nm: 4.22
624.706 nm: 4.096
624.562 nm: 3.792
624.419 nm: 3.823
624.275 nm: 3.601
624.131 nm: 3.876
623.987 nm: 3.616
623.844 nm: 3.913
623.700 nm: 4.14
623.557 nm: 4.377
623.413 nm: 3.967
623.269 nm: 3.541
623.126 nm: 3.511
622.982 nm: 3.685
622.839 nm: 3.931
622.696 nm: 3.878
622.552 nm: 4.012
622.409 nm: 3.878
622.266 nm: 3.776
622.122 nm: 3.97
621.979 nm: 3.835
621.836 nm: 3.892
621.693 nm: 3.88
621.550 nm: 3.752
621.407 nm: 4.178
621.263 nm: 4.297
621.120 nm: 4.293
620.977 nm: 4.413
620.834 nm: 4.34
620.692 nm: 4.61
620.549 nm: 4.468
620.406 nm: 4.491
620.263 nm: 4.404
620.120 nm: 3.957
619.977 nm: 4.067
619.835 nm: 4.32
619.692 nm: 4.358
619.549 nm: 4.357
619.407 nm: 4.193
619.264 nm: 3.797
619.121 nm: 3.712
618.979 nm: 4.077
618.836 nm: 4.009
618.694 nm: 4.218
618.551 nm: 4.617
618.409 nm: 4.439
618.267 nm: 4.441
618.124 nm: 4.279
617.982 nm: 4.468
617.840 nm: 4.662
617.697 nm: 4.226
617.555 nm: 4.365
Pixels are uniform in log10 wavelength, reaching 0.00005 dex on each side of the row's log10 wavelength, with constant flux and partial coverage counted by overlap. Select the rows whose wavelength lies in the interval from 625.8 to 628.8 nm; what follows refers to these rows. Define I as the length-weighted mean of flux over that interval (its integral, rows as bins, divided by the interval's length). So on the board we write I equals 4.2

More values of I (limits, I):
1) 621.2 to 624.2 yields 3.9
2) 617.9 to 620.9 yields 4.3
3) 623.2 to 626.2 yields 3.9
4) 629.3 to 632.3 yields 4.6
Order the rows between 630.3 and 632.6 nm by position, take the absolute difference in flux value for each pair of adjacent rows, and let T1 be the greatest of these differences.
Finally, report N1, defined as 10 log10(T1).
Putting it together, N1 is -1.8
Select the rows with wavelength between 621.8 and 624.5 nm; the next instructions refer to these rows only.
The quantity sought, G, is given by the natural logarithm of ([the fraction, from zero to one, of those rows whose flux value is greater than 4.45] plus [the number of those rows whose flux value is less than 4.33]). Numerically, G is 2.89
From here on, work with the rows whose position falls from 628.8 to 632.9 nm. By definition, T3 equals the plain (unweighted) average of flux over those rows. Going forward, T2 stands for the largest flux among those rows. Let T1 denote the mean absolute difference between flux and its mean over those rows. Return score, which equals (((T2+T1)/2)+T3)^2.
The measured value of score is 54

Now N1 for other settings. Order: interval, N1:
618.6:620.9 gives -3.5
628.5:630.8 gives 0.0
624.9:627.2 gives -2.3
